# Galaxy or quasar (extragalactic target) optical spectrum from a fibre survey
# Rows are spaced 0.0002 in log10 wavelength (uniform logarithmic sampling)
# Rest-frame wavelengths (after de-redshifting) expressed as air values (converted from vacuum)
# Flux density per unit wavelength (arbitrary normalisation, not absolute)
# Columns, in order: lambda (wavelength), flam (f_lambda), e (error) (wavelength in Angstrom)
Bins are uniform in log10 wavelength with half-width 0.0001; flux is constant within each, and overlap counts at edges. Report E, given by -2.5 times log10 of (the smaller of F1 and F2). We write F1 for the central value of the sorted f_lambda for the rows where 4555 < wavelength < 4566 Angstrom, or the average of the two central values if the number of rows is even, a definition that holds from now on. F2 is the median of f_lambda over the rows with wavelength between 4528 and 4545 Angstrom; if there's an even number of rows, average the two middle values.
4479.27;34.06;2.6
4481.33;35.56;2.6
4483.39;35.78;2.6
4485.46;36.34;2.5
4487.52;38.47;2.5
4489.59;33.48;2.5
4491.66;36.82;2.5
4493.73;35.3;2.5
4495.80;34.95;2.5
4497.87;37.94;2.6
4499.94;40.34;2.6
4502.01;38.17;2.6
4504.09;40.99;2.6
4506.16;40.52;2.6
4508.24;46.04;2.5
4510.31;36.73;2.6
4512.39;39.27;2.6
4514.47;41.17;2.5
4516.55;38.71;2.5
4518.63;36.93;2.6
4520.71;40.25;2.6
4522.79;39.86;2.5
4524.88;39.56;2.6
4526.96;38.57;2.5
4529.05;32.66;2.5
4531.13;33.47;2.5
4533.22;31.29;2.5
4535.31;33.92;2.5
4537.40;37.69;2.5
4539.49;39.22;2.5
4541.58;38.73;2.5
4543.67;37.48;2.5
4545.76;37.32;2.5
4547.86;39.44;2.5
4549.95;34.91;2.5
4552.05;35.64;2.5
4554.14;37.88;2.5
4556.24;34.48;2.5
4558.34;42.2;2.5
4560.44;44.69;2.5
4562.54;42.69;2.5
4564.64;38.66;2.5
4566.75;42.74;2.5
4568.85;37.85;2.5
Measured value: -3.88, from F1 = 42.2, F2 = 36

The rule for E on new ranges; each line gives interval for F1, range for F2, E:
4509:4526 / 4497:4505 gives -3.98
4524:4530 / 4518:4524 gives -3.97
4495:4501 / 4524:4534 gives -3.81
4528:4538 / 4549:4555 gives -3.81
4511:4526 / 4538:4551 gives -3.95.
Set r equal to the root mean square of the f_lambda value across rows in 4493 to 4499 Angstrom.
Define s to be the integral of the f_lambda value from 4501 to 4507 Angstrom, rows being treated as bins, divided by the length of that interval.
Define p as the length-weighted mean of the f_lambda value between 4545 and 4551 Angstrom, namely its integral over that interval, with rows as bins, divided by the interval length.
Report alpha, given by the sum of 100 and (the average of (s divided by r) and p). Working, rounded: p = 37.2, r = 36.1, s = 39.9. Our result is 119.2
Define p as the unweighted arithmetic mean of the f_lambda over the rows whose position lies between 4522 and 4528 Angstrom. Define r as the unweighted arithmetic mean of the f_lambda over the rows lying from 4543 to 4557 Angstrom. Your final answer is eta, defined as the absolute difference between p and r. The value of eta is 3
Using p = 39.3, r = 37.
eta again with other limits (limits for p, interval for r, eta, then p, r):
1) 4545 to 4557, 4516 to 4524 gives 2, 36.6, 39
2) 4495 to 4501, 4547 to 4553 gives 1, 37.7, 37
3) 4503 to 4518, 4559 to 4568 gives 2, 40.5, 42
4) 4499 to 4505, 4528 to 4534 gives 7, 39.8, 32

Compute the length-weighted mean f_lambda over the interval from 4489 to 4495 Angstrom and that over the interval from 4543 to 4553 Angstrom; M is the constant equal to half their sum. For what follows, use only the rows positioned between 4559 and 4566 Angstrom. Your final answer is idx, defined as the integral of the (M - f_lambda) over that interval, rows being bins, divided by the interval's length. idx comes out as -5.9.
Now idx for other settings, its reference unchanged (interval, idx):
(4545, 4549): -2.3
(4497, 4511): -4.1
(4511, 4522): -3.1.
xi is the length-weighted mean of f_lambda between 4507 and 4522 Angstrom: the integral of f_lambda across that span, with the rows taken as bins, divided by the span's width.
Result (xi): 39.9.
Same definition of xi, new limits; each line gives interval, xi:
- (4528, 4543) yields 35.3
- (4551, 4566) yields 39.5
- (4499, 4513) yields 40.3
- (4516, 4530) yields 38.1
